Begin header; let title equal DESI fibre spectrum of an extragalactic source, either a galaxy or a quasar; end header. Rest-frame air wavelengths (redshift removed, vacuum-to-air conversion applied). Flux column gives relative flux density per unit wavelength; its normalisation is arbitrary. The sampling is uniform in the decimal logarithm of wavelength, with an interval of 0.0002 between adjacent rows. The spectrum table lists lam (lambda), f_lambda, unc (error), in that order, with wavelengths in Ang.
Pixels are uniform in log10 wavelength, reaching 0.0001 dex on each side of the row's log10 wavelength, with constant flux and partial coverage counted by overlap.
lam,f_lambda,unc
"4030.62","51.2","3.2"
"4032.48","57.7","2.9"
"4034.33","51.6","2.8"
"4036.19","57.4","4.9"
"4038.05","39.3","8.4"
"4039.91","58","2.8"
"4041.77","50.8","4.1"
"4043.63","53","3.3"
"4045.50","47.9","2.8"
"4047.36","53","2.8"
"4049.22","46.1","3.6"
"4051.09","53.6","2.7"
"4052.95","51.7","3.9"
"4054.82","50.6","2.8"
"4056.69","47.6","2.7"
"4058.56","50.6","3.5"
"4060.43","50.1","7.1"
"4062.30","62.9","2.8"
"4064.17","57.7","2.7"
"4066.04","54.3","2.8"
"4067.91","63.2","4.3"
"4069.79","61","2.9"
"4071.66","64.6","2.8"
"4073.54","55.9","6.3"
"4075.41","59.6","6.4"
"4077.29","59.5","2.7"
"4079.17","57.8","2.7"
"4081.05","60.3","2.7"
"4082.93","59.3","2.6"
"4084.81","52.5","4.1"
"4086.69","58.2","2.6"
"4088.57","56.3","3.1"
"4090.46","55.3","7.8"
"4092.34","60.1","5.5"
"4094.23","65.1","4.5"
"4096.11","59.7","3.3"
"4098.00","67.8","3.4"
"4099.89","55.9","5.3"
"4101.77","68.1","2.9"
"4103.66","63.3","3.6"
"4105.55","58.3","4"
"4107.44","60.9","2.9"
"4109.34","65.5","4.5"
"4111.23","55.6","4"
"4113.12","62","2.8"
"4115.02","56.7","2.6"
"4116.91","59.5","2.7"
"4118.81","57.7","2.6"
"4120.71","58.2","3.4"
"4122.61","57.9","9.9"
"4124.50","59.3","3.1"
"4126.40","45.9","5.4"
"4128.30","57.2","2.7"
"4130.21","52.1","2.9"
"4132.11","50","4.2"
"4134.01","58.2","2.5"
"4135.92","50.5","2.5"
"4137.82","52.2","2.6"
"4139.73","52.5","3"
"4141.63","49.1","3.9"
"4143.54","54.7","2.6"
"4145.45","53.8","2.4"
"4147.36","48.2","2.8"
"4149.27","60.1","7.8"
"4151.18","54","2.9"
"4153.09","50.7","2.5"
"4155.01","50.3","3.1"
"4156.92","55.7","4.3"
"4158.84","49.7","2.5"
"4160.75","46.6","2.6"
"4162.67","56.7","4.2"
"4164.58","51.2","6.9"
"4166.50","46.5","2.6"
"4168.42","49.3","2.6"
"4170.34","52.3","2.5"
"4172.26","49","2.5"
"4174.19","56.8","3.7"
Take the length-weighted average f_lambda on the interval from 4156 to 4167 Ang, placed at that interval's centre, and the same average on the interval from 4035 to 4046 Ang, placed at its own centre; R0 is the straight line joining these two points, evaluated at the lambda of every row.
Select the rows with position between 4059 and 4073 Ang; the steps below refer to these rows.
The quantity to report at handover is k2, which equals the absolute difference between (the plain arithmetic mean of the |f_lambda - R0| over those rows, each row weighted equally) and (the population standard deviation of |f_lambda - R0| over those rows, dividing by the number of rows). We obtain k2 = 3.8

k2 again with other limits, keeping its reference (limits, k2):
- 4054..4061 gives 0.2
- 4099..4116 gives 5.3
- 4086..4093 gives 4.4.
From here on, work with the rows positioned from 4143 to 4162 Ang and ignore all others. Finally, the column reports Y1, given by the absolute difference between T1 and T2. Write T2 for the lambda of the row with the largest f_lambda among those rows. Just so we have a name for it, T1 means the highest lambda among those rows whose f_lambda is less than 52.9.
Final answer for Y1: 11.5 Ang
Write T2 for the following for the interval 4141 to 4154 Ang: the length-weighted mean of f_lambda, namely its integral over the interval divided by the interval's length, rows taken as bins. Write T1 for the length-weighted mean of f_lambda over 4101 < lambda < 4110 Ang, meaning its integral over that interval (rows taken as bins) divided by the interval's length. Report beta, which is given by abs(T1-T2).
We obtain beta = 10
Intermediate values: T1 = 63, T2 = 53.0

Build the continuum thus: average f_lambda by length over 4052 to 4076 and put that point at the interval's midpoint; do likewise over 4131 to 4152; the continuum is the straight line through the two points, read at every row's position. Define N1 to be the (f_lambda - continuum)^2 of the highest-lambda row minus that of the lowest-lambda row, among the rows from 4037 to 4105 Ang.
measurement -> -241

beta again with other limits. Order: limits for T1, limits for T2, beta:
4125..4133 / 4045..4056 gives 1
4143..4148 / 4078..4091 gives 5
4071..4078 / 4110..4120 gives 1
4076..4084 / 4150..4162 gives 8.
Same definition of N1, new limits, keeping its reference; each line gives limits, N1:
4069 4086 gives -19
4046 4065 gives -12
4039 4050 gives 111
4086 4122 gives 10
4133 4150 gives 31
